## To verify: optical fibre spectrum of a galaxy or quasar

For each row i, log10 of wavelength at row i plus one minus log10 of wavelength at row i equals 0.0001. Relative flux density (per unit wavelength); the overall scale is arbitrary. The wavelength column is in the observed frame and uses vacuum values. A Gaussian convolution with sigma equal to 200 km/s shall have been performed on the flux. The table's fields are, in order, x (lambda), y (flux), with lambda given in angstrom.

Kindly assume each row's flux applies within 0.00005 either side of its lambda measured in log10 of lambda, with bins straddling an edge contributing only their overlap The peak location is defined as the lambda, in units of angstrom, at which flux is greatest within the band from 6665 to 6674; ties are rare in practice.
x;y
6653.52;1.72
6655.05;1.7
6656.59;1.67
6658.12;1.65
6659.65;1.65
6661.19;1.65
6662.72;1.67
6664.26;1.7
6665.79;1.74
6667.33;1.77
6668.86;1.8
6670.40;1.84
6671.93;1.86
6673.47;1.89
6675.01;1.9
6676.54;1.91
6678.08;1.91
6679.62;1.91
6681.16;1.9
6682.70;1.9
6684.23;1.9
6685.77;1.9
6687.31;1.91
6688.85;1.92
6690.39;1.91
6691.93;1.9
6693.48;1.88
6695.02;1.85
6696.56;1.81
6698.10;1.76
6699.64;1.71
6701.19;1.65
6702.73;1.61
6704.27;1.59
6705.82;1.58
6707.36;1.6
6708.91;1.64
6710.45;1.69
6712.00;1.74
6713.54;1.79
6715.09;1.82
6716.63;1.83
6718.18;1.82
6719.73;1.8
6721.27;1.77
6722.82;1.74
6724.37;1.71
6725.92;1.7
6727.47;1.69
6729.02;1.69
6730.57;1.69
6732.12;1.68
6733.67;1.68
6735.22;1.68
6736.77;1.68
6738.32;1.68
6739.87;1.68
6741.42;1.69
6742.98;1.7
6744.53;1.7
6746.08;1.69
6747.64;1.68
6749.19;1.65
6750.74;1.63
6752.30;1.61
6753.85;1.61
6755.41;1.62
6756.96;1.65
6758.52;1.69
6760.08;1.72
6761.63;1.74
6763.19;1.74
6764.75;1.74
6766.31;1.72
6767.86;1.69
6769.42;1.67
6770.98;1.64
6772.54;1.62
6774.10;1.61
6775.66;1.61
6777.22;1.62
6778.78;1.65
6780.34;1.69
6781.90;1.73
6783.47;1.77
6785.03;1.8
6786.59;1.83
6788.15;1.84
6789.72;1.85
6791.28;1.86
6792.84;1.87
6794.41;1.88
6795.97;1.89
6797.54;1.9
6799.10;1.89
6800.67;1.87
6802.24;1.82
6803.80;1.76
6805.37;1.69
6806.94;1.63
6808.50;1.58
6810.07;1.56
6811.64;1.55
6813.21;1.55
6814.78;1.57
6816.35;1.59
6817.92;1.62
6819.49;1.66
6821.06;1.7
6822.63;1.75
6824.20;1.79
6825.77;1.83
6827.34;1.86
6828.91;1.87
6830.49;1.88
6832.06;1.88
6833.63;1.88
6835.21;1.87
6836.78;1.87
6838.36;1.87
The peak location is 6673.47 angstrom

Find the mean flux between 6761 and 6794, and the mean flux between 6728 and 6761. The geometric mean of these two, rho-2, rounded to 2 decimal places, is 1.70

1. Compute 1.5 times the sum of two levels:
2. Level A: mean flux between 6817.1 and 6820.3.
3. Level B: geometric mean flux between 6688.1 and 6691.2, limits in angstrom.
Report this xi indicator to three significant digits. 5.33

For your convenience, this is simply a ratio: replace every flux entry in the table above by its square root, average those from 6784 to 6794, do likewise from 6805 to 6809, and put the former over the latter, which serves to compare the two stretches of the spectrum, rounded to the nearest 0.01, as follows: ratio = 1.06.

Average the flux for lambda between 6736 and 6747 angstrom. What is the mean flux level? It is 1.69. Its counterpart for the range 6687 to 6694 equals 1.90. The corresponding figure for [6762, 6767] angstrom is 1.73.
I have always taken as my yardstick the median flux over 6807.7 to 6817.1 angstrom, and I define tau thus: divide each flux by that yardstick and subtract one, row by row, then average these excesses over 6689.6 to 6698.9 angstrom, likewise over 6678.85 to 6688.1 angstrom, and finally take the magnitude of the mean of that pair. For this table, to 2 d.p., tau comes 0.20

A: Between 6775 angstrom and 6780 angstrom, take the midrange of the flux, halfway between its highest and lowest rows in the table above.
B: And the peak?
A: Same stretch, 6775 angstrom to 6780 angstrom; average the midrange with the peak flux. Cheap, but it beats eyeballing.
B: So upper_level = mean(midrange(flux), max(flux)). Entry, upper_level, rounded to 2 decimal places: 1.64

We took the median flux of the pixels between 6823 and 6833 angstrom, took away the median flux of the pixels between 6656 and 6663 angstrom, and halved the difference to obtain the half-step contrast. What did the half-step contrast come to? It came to 0.11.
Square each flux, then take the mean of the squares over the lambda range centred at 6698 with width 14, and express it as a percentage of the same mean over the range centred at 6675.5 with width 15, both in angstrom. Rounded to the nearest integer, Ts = 87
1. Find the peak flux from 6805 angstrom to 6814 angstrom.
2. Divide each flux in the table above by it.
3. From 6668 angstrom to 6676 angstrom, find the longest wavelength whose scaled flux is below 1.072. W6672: 6668.86 angstrom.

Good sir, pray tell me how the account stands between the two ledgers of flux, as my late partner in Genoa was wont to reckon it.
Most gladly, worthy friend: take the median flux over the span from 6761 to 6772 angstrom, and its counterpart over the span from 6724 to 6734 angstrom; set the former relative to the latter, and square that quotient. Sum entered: 1.0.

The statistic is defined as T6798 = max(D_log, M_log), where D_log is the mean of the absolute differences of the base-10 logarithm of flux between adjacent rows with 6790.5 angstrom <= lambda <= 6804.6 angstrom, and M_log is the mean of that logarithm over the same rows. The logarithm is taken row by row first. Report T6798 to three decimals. 0.269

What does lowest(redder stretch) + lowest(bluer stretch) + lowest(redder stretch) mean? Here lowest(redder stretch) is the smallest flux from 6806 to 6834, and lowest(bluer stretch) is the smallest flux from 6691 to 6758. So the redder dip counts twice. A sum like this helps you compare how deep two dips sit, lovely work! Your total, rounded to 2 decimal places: 4.68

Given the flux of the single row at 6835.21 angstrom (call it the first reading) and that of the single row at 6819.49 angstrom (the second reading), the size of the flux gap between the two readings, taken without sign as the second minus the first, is 0.21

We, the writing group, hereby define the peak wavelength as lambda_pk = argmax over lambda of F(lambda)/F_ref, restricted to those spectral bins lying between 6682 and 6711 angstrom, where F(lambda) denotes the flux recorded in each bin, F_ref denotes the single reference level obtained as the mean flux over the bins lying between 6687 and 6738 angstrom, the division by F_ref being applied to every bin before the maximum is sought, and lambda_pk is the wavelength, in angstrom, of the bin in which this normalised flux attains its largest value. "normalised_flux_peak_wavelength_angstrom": 6688.85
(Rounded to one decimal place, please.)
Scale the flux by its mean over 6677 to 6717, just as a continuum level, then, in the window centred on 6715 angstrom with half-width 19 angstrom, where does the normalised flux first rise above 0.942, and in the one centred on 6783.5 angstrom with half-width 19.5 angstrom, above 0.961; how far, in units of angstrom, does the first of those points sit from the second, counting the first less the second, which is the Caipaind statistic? -68.2 angstrom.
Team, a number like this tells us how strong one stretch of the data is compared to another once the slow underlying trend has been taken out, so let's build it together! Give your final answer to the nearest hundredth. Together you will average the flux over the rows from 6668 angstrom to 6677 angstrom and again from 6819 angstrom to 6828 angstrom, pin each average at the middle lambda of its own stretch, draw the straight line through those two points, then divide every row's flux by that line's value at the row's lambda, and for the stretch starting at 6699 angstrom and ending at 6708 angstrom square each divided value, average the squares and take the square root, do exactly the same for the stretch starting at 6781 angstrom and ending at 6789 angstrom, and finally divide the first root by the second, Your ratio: 0.88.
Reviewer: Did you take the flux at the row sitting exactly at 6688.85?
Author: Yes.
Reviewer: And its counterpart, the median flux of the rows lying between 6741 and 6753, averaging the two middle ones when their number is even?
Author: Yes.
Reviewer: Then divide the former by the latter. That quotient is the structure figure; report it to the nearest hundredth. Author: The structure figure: 1.14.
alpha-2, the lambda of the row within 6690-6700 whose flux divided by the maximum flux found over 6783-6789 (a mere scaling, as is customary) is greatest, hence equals 6690.39 angstrom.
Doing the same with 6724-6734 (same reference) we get 6724.37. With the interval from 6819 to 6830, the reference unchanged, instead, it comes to 6828.91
